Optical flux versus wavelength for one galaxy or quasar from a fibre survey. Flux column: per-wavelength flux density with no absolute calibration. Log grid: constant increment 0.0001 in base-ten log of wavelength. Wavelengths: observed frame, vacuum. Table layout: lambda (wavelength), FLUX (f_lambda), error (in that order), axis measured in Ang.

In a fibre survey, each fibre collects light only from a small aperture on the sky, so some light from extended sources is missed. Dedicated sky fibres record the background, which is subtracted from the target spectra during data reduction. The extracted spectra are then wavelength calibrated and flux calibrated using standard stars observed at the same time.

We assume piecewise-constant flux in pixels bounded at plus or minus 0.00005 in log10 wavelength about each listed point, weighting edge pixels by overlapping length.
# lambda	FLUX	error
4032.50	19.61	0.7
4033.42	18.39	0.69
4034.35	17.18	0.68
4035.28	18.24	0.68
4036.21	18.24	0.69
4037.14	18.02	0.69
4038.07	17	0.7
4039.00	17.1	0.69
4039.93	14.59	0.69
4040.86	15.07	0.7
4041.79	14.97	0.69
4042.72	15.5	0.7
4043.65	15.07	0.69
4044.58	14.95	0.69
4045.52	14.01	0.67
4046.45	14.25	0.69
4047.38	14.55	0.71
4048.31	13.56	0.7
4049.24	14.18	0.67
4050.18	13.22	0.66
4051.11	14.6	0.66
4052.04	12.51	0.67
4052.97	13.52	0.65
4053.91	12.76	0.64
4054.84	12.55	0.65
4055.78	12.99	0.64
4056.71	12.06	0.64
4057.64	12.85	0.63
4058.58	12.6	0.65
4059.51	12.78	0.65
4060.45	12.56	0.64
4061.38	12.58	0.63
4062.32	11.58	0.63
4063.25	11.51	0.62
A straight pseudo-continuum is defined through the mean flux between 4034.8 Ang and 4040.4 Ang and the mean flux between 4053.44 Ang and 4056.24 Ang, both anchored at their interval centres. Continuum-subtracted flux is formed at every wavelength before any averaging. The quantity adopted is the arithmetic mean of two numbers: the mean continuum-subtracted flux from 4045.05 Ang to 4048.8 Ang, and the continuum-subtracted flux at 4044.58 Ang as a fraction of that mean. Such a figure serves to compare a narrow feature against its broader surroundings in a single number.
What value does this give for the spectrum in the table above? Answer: 0.0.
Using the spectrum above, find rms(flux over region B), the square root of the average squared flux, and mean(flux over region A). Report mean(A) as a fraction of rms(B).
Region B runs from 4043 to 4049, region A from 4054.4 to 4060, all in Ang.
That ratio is 0.88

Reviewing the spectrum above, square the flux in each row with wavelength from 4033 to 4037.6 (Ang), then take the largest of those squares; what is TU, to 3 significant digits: 338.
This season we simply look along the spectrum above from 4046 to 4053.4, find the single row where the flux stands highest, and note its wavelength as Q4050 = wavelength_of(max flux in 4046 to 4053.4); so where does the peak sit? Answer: 4051.11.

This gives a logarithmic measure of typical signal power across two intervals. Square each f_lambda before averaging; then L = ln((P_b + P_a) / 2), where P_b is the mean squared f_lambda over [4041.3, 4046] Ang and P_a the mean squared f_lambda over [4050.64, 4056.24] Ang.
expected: 5.29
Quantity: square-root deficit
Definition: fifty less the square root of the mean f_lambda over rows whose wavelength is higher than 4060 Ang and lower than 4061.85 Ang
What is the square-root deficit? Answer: 46.5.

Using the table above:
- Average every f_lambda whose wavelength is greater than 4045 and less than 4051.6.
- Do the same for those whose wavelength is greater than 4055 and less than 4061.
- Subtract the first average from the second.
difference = -1.41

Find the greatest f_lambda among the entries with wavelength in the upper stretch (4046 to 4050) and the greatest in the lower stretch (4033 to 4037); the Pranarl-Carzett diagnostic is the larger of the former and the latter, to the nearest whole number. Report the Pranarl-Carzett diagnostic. 18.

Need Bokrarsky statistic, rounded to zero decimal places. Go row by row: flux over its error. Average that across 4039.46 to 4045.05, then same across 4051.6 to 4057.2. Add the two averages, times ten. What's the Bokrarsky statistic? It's 413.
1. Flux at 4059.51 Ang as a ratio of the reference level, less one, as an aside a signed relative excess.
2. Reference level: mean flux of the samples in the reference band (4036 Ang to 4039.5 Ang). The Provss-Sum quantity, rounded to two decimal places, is -0.27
